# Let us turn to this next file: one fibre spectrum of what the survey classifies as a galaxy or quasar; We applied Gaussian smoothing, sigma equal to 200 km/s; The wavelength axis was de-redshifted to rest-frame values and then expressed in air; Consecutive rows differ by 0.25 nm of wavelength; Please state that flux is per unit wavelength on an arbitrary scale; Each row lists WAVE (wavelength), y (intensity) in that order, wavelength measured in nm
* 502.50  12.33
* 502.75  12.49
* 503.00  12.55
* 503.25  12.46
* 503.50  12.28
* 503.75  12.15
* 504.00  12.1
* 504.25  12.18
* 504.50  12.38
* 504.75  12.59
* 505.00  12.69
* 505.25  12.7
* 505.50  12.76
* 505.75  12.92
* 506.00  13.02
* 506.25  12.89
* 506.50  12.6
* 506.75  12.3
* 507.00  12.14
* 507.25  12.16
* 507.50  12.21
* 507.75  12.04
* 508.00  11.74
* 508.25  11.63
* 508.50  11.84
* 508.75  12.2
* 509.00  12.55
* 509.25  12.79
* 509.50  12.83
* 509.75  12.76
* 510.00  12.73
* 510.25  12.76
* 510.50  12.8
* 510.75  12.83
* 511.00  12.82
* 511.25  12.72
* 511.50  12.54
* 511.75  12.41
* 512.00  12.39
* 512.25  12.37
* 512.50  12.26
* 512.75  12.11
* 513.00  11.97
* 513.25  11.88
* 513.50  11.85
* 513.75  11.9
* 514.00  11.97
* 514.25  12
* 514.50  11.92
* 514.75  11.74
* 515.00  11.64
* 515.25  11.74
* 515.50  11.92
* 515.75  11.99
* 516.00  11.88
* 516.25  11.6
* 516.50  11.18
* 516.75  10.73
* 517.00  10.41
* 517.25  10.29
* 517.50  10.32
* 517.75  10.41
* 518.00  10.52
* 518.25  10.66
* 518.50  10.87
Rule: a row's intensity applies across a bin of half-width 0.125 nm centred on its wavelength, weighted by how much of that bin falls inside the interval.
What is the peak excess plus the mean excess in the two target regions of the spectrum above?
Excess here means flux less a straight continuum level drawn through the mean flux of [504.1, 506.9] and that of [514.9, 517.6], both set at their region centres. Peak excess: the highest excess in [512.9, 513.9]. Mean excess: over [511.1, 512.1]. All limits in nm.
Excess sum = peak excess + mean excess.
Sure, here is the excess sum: 1.0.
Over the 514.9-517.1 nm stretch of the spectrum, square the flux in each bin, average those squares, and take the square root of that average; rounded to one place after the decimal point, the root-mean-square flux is 11.5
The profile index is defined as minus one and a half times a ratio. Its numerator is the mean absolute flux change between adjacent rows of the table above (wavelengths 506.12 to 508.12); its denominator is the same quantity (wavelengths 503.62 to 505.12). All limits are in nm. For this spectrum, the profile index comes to -2.2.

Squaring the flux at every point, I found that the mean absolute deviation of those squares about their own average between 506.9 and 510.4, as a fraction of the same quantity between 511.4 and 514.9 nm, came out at 1.7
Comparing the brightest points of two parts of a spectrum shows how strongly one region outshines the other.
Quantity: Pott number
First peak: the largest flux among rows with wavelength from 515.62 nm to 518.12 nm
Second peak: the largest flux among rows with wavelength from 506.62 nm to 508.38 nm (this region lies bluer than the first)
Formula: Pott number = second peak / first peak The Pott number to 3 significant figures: 1.03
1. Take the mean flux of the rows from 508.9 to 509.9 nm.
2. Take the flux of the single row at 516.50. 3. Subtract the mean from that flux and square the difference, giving 2.4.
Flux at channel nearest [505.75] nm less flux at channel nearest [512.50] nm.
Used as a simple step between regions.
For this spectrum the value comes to 0.66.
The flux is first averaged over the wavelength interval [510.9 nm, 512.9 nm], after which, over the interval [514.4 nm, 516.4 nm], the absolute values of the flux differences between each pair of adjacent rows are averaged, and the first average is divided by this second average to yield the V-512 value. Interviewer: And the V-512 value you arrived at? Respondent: 85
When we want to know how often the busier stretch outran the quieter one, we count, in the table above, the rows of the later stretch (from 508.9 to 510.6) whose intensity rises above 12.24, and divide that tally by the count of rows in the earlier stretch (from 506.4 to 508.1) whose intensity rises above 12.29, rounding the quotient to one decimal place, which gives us 3.5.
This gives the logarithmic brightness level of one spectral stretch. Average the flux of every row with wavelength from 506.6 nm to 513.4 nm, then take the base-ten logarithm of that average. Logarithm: 1.09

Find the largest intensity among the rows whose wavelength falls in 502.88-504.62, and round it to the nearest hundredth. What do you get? 12.55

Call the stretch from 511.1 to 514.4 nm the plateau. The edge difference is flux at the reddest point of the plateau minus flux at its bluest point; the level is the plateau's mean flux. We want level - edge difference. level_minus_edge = 12.9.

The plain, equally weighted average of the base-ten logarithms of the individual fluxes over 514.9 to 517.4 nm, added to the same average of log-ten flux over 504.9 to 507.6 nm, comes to 2.15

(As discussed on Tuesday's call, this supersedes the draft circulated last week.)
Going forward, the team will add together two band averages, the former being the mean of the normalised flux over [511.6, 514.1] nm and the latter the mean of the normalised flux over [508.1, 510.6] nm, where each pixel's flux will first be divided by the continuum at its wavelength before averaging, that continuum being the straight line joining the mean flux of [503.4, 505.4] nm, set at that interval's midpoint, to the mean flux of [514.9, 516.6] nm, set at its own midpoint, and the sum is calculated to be 2.05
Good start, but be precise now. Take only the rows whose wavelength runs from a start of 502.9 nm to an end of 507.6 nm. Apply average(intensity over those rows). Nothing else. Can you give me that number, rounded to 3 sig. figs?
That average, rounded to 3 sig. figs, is 12.5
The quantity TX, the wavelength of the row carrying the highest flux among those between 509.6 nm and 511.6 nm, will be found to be 510.75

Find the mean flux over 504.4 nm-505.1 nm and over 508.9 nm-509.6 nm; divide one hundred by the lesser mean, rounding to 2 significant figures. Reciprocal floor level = 8.0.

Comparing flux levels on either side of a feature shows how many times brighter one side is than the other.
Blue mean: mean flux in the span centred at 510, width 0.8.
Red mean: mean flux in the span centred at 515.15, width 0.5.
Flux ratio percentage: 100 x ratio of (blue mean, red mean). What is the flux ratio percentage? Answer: 109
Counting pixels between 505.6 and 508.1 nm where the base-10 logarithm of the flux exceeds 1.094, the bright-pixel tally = 4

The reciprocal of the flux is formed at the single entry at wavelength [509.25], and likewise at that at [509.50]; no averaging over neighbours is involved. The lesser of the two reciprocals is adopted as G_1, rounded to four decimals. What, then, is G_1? 0.0779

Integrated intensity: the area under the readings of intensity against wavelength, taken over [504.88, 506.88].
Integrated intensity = 25.5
